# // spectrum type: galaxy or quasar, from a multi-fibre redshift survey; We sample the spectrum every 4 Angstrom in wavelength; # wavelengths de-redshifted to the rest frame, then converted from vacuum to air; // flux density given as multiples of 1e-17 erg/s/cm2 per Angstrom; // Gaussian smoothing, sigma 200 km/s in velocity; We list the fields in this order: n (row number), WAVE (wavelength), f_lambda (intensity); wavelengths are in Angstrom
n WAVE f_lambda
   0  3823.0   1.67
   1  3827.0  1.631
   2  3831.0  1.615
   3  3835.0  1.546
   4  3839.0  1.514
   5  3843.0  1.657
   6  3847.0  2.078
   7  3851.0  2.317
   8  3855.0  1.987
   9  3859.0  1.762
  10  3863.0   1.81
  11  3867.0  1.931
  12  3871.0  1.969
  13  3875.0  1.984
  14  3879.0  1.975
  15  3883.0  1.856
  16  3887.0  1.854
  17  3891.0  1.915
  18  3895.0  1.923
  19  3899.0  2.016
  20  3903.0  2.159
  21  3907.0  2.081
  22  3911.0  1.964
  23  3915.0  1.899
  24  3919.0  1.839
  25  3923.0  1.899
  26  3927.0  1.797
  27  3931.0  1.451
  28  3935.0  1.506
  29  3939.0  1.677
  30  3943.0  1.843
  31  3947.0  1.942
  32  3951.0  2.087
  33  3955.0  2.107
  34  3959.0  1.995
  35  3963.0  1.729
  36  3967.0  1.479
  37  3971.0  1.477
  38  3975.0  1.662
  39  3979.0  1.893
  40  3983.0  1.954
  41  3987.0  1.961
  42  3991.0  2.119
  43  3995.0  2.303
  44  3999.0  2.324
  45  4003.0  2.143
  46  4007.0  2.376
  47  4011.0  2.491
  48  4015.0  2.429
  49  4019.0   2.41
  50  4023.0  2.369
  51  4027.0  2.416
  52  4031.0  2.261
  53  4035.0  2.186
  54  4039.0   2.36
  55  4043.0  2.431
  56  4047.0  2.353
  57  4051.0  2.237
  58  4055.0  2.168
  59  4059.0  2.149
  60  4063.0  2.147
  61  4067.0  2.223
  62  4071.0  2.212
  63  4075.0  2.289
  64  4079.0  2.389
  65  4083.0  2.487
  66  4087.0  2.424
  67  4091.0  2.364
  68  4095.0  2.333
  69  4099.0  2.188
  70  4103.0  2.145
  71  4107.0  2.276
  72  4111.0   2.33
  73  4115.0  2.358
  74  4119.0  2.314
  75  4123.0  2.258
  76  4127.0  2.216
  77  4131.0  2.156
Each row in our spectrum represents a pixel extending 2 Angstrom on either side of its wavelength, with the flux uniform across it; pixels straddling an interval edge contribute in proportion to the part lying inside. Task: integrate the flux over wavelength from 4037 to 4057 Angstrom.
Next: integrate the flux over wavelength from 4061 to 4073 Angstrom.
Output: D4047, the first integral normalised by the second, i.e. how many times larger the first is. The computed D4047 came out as 1.8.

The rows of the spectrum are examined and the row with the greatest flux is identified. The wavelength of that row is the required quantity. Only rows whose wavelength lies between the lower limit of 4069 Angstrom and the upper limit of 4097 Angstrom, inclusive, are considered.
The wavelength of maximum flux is 4083.0 Angstrom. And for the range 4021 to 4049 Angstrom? 4043.0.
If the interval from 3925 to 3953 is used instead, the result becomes 3951.0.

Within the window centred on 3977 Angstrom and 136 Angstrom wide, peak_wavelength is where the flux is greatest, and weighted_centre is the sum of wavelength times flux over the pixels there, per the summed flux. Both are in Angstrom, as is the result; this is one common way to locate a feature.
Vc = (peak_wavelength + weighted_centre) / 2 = 3996.2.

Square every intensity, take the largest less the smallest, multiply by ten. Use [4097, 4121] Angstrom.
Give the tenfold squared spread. 10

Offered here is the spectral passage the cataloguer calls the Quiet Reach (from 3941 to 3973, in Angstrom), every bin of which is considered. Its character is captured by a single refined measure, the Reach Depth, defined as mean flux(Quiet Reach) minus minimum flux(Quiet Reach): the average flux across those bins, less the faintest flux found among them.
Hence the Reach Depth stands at 0.36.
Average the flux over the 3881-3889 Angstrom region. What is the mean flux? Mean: 1.9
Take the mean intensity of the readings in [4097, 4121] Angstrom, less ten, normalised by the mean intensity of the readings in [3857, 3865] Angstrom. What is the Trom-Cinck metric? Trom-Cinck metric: -4.3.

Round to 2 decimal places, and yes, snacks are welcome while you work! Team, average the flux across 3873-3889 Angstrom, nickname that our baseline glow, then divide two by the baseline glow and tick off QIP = 1.04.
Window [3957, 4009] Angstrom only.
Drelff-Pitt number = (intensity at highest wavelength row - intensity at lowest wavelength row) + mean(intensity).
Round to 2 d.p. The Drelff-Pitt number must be 2.34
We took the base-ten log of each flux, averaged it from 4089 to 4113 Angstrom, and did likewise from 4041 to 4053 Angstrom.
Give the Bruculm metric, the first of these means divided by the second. 0.97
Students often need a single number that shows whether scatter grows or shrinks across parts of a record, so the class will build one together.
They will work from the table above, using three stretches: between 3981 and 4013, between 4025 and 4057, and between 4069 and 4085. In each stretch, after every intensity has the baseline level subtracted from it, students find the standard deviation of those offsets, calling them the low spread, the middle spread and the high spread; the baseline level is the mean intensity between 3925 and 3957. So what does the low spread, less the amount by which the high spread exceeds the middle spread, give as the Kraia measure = 0.18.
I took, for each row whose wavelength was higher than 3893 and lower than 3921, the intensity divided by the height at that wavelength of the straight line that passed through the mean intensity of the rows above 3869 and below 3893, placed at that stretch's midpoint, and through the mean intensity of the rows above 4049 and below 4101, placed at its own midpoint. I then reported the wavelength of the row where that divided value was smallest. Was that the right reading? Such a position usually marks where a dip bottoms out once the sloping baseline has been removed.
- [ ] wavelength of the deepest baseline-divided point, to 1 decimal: 3919.0 Angstrom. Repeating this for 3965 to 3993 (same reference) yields 3971.0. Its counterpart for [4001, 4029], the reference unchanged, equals 4003.0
